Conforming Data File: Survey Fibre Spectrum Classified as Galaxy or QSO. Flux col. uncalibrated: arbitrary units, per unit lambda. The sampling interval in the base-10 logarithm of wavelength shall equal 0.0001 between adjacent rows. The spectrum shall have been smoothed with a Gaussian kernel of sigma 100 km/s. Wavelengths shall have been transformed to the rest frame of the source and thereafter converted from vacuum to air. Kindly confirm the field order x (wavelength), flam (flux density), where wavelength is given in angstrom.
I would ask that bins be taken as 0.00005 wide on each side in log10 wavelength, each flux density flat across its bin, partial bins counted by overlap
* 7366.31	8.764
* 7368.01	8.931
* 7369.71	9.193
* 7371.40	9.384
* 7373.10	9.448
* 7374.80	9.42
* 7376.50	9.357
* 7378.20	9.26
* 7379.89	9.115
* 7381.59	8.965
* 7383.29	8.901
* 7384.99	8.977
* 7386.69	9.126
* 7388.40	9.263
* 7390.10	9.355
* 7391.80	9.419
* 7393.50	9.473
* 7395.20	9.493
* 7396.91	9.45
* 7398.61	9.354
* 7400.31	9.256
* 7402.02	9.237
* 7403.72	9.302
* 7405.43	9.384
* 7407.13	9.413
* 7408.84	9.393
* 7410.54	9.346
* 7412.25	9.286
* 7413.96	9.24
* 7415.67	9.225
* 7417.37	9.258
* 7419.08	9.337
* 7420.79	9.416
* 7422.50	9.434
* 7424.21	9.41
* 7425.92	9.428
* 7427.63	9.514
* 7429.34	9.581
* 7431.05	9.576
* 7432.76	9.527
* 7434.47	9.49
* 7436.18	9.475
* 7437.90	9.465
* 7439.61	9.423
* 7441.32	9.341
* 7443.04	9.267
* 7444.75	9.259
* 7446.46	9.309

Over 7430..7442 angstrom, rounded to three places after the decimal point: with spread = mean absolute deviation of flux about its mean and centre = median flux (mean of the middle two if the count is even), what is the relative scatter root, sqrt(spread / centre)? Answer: 0.074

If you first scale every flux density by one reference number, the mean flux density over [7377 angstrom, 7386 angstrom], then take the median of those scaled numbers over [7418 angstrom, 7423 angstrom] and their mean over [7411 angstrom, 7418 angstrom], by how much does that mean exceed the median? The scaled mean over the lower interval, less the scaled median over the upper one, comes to -0.018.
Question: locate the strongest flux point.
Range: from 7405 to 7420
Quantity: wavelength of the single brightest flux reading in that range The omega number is 7407.13 angstrom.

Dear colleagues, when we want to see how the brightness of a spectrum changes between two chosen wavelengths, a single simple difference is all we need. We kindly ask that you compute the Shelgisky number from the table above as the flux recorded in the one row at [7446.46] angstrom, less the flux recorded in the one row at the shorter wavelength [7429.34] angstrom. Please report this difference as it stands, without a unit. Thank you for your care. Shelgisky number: -0.27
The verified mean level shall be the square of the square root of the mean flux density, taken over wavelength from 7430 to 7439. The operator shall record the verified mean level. 9.51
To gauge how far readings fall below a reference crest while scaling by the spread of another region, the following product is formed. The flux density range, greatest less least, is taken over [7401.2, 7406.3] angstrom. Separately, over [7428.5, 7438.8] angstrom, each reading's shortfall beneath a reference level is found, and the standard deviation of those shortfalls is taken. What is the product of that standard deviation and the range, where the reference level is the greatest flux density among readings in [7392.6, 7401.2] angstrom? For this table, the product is 0.007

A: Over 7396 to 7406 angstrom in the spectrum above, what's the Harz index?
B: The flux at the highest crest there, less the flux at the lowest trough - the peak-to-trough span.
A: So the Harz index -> 0.21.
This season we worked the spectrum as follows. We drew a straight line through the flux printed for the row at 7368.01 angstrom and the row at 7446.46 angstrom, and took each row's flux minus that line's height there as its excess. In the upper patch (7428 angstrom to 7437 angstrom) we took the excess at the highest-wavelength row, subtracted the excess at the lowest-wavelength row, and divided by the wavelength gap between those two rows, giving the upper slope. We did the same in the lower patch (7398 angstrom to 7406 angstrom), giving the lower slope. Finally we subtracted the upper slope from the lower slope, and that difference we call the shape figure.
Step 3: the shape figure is 0.020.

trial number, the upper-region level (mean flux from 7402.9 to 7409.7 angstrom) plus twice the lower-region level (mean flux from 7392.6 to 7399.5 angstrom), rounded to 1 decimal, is 28.3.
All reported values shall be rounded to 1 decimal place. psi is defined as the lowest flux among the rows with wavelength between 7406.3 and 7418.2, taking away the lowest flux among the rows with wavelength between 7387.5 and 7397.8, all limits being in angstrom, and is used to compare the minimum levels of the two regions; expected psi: 0.0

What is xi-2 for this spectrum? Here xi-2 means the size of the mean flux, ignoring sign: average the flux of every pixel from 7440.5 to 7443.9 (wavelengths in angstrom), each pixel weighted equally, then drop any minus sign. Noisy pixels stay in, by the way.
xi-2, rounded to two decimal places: 9.30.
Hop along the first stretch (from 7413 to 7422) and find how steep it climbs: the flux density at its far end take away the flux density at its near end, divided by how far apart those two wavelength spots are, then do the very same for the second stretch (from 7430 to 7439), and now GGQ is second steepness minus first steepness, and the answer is -0.04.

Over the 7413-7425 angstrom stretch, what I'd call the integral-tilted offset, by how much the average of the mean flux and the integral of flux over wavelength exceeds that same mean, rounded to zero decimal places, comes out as 51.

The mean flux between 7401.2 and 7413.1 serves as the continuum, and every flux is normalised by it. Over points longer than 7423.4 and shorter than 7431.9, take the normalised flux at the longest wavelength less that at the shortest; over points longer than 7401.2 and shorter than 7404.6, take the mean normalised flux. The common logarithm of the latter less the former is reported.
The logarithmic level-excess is -0.011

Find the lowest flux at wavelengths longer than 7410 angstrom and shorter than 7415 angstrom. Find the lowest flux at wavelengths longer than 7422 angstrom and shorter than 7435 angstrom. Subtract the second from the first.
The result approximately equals -0.17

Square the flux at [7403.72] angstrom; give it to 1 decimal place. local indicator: 86.5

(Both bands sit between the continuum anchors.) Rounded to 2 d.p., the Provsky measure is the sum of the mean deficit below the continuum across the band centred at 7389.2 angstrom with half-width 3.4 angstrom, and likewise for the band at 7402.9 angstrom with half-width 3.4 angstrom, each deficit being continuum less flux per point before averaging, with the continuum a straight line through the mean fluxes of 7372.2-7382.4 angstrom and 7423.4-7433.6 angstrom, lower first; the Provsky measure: 0.12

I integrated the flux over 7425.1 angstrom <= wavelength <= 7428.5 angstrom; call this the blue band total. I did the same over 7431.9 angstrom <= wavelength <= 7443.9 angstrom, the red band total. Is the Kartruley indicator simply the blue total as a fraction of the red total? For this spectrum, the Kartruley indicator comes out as 0.3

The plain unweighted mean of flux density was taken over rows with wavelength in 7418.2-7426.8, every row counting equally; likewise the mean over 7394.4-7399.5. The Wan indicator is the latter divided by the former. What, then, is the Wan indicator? 1.00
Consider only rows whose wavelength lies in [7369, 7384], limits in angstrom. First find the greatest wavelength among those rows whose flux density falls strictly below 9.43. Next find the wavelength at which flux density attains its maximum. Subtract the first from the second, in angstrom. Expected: -10.2 angstrom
